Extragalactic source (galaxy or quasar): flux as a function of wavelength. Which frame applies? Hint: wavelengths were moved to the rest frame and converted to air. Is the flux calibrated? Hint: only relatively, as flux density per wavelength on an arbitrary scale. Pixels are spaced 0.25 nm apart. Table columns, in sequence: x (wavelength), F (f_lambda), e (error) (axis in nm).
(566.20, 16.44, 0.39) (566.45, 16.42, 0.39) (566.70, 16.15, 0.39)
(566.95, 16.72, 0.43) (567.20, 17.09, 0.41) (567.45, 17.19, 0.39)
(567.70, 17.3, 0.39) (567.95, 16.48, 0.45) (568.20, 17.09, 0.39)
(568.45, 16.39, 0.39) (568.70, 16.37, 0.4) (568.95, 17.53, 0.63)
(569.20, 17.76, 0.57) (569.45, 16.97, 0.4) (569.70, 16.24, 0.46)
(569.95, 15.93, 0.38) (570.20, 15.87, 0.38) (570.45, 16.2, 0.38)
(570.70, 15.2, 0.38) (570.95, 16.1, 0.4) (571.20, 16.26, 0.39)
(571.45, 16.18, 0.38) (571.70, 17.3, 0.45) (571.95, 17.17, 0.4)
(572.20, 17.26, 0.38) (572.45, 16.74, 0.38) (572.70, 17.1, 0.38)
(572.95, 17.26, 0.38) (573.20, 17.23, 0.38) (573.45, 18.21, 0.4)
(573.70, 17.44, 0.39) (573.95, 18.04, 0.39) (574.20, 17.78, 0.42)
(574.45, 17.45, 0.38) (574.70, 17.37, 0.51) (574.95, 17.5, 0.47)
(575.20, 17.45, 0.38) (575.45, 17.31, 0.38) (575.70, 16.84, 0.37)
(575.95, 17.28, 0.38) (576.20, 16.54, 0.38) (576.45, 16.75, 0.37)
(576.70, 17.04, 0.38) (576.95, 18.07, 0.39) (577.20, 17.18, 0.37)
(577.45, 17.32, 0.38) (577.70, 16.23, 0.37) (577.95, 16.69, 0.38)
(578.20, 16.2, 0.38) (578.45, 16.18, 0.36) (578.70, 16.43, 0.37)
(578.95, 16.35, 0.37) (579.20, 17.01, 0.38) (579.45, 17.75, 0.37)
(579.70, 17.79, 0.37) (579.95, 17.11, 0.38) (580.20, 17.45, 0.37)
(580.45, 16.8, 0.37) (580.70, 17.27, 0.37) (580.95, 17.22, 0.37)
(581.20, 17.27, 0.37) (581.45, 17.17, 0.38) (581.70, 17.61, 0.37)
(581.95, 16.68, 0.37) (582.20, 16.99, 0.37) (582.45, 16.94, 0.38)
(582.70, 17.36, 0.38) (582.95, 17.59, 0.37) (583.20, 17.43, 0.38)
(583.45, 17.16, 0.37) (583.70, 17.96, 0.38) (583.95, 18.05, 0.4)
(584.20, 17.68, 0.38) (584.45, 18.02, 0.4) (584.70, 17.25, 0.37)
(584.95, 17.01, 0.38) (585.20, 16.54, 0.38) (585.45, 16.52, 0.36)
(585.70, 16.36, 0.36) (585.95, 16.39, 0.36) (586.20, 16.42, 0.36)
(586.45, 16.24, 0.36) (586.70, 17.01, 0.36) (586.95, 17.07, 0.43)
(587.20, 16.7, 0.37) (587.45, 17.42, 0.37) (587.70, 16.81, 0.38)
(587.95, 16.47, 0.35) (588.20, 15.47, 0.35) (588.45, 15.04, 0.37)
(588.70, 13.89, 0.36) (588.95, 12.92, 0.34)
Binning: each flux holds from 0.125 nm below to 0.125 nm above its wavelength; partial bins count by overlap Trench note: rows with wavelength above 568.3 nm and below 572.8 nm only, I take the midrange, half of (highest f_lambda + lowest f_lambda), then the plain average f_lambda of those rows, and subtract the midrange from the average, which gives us 0.11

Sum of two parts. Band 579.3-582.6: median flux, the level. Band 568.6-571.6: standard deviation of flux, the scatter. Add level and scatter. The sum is 17.9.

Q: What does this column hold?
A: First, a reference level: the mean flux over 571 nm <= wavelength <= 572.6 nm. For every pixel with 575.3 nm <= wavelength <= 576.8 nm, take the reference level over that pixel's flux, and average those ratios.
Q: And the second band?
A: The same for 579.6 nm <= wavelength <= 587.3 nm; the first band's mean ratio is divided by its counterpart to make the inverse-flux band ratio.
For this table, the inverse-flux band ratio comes 1.01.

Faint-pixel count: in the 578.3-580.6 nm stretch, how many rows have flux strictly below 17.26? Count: 6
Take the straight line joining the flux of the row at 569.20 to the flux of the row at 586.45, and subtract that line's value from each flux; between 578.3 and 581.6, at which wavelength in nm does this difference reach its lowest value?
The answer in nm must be 578.45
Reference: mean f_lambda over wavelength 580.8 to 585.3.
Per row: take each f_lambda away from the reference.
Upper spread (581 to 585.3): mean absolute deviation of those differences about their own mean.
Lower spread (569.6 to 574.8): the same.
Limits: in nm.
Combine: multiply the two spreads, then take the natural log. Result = -1.42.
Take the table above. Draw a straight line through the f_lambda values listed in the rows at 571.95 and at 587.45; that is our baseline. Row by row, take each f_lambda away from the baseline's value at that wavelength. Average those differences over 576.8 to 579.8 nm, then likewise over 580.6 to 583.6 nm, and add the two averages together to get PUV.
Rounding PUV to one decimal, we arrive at 0.4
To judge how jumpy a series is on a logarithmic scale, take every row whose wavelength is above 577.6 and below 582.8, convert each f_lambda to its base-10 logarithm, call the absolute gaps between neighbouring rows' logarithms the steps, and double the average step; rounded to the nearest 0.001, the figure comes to 0.018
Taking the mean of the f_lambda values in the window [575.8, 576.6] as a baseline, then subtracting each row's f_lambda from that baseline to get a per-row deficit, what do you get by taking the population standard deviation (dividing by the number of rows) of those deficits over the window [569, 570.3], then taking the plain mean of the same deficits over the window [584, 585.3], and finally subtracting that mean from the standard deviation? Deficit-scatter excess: 1.2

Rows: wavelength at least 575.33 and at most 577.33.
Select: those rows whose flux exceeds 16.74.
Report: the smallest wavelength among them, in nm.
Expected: 575.45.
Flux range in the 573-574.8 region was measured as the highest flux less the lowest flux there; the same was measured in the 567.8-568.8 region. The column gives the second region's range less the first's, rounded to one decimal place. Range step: -0.3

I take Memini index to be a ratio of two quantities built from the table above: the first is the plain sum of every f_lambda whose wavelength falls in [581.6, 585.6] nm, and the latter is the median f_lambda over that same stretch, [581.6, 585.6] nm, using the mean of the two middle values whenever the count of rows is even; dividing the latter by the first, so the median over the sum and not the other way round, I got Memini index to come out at 0.0625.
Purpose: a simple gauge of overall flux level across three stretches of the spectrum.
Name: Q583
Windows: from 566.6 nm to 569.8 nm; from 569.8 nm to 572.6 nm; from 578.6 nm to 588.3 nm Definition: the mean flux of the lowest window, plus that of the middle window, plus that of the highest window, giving 50.3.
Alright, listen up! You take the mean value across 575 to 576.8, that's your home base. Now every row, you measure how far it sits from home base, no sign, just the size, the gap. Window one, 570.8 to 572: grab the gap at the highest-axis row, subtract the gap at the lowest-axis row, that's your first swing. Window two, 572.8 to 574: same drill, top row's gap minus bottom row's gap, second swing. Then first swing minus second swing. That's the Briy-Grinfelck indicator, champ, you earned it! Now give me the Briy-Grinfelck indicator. -1.6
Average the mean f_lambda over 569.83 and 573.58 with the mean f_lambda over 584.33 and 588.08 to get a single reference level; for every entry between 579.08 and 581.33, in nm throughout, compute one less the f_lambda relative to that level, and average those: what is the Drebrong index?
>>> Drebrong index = -0.033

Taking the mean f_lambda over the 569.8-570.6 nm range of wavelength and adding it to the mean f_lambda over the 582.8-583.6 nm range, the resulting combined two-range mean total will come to 33.4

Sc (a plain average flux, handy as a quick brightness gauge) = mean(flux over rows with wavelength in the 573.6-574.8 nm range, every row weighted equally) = 17.6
